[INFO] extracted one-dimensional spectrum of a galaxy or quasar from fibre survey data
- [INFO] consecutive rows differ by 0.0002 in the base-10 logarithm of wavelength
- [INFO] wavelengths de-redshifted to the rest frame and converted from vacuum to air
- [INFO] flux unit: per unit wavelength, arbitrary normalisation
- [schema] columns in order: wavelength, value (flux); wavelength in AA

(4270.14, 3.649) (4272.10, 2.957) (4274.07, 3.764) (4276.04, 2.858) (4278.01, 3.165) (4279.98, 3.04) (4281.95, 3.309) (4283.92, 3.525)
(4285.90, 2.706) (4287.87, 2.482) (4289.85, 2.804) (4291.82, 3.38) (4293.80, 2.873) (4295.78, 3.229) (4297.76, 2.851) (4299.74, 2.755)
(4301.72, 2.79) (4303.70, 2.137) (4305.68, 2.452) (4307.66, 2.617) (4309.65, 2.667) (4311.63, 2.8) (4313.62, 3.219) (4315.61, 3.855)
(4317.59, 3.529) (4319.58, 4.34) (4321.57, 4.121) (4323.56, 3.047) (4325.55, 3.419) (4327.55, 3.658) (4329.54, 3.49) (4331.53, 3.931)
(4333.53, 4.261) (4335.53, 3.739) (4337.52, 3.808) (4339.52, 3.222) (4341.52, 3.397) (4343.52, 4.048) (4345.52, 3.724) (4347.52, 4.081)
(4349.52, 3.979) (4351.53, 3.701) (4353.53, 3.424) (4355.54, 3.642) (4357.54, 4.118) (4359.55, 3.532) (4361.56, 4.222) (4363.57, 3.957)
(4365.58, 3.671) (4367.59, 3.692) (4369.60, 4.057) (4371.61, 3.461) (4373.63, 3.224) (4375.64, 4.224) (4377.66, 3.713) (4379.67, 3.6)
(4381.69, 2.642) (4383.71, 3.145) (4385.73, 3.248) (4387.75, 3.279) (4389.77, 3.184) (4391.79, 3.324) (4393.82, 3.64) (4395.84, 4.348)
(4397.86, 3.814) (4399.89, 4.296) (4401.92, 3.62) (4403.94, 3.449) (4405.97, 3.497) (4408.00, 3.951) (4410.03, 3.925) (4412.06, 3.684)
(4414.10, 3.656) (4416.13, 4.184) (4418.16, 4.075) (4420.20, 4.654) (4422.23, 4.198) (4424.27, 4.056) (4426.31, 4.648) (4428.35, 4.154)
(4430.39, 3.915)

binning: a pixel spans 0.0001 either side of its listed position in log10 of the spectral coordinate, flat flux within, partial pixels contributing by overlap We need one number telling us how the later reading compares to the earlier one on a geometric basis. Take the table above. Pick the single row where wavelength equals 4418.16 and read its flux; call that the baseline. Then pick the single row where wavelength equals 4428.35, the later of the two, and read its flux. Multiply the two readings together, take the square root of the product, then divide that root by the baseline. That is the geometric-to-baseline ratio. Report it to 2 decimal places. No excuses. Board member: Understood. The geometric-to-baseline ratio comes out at 1.01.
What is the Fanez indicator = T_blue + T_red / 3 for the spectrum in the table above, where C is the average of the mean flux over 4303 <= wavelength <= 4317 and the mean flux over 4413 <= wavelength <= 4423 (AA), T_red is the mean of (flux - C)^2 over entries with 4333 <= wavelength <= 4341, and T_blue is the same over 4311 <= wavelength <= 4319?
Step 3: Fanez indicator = 0.24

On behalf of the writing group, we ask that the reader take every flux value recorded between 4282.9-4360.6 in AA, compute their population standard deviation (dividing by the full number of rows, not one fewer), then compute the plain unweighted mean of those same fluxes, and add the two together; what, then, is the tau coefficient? 3.93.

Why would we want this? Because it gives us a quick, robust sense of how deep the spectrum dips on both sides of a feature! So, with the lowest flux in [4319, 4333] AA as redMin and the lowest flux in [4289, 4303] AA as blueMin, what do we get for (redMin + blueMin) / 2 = 2.9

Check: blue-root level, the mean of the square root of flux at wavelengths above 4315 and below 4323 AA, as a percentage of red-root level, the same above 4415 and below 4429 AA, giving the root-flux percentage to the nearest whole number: 96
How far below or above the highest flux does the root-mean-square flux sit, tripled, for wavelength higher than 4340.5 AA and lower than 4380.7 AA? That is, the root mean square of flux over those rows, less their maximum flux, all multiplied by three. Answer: -1.3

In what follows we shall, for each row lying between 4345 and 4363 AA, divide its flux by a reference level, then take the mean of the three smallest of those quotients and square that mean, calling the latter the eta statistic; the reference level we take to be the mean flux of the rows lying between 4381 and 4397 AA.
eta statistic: 1.1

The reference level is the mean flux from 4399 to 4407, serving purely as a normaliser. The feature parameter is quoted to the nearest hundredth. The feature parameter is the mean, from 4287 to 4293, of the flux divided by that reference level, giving 0.78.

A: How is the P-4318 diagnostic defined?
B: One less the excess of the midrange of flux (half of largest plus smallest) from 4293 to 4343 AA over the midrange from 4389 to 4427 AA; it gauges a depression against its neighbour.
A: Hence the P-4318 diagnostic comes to 1.7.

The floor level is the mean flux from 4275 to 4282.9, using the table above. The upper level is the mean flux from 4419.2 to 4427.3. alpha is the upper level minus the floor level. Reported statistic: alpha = 1.3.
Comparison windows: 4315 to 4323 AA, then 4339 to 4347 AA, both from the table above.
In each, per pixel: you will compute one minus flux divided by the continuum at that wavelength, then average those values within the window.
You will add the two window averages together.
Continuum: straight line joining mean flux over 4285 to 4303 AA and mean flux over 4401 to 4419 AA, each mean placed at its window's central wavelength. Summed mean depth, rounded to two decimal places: -0.40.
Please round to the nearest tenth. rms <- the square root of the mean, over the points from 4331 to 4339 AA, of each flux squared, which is 3.9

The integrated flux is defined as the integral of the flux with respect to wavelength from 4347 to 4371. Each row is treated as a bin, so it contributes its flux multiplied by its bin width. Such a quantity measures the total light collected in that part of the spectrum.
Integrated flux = 92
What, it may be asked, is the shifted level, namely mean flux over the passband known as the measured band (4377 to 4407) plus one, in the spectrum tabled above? 4.52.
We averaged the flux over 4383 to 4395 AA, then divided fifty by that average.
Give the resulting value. 15.1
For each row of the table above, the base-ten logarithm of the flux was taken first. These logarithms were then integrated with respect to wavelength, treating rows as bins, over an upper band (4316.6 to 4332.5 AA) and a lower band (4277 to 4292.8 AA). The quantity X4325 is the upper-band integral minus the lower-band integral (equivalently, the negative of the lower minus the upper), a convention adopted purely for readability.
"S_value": 1.4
